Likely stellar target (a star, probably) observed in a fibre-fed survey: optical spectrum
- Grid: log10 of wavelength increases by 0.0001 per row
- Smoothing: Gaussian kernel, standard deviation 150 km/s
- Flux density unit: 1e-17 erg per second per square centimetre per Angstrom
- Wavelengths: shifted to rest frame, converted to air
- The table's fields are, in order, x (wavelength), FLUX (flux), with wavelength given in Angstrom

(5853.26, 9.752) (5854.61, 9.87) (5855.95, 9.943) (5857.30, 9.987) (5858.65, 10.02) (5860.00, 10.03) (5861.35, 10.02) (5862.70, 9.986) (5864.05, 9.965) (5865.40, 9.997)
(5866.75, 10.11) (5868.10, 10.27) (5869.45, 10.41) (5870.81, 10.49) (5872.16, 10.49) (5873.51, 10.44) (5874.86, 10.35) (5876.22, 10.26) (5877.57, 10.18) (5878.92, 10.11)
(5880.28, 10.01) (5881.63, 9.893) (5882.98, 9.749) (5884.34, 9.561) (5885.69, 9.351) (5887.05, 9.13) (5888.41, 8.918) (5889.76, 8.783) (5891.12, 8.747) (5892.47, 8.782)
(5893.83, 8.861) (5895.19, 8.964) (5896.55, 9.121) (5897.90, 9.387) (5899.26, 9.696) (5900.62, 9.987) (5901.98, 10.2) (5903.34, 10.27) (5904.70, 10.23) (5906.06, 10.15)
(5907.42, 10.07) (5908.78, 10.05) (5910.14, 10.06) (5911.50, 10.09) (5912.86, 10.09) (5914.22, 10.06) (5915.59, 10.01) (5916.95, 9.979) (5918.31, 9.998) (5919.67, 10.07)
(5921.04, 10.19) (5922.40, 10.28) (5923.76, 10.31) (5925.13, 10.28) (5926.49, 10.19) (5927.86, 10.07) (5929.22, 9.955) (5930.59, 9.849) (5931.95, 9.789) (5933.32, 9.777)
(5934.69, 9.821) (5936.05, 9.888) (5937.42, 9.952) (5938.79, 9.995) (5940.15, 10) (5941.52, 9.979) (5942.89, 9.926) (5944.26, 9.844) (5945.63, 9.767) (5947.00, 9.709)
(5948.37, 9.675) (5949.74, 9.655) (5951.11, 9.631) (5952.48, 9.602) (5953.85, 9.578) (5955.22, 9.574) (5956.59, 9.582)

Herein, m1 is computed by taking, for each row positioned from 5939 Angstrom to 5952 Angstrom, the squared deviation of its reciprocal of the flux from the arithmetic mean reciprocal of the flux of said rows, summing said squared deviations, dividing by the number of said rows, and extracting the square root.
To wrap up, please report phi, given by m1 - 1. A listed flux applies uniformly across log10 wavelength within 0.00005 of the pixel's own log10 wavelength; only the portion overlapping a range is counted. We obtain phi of -0.999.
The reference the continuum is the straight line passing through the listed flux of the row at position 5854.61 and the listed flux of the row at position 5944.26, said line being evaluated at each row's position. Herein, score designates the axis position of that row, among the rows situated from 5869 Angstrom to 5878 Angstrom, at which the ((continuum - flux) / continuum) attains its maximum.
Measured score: 5877.57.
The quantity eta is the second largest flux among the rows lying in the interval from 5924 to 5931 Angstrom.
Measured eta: 10.19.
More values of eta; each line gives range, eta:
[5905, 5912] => 10.09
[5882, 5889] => 9.561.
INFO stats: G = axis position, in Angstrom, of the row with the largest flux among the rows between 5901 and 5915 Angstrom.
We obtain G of 5903.34 Angstrom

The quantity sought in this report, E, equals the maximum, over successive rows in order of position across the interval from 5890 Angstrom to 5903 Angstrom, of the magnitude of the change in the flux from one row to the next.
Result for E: 0.31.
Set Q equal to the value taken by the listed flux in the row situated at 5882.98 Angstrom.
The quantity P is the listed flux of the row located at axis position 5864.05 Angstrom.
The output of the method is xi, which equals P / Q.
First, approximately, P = 9.965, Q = 9.749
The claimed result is 1.02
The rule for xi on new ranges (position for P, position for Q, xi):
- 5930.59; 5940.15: 0.98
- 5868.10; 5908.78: 1.02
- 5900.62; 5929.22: 1.00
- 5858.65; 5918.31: 1.00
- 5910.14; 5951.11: 1.04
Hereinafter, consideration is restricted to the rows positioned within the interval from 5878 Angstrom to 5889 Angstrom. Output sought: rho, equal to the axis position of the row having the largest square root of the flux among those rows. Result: 5878.92 Angstrom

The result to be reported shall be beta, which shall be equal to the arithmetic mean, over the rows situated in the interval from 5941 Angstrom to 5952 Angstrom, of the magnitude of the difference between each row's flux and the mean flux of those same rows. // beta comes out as 0.11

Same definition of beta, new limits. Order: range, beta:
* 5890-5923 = 0.42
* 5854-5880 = 0.17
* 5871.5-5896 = 0.58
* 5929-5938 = 0.06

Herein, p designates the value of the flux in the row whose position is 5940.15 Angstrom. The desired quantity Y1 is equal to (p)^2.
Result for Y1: 100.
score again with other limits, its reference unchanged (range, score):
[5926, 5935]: 5933.32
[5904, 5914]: 5908.78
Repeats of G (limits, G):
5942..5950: 5942.89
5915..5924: 5923.76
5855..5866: 5860.00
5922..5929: 5923.76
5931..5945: 5940.15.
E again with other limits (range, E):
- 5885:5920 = 0.31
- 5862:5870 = 0.16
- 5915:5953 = 0.12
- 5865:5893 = 0.22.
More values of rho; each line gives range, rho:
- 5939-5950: 5940.15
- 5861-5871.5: 5870.81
